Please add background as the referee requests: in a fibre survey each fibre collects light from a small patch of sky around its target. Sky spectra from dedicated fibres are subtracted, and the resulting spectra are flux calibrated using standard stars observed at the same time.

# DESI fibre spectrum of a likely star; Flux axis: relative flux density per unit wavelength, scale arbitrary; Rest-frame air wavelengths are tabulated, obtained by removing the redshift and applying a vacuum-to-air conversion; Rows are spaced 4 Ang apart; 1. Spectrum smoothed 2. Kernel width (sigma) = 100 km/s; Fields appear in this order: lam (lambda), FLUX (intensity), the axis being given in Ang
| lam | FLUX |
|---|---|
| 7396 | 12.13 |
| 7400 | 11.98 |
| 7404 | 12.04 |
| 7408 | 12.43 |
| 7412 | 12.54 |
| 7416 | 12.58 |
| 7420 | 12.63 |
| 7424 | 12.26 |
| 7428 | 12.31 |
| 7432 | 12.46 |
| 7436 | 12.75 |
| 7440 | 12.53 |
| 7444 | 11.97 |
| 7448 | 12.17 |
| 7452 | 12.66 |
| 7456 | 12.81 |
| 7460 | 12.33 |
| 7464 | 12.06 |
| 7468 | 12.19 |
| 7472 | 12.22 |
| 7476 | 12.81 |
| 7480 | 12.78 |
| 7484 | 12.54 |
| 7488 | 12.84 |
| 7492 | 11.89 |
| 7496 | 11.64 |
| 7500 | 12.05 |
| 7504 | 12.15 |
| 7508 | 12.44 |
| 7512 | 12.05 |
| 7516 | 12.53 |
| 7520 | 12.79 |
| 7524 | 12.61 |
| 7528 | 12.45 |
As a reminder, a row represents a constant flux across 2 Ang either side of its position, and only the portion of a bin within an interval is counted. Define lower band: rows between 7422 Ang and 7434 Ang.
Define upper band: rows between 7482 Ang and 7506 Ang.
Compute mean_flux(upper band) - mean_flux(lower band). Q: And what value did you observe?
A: -0.16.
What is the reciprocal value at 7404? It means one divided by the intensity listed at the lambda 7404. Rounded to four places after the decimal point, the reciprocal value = 0.0831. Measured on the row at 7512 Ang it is 0.0830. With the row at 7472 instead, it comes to 0.0818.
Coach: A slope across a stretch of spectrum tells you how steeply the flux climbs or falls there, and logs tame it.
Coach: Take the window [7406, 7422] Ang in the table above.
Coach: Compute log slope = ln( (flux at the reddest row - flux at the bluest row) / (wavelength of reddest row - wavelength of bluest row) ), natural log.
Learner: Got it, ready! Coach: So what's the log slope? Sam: -4.1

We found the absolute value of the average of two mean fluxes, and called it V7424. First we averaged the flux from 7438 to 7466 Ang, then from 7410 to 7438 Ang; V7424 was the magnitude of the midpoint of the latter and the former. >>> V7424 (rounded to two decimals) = 12.43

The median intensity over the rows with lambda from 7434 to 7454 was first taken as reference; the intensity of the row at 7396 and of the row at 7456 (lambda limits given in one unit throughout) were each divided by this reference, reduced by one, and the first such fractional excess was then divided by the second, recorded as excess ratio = -1.4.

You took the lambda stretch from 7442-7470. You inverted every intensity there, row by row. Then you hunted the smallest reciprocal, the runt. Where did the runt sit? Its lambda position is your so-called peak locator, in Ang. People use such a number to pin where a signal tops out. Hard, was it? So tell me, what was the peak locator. 7456 Ang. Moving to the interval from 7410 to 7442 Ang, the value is 7436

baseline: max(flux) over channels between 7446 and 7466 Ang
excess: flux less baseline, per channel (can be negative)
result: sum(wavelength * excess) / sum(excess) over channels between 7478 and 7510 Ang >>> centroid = 7497.3 Ang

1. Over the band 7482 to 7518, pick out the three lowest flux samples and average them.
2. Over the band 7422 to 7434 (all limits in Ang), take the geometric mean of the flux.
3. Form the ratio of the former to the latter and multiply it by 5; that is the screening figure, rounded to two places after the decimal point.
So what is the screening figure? 4.80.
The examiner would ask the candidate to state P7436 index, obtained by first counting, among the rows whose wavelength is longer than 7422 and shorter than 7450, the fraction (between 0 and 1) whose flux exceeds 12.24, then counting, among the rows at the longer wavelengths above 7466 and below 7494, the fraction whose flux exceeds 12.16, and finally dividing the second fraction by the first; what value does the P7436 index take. 1.2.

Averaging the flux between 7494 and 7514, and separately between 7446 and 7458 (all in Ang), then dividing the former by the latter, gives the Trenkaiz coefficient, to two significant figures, 0.96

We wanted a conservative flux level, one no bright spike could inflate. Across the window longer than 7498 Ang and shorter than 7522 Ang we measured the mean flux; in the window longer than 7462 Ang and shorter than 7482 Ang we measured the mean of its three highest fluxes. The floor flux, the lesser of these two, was 12.3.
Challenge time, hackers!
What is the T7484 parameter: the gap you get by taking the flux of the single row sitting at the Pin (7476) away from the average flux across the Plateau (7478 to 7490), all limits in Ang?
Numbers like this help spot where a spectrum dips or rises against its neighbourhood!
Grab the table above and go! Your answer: -0.09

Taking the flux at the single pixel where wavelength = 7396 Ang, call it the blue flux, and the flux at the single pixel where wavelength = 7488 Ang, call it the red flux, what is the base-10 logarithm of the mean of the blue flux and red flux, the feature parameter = 1.096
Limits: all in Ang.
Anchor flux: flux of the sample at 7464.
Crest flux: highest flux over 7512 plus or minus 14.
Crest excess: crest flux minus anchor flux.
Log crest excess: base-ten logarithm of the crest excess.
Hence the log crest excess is -0.14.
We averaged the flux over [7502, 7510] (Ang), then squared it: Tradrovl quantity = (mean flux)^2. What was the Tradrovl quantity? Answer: 151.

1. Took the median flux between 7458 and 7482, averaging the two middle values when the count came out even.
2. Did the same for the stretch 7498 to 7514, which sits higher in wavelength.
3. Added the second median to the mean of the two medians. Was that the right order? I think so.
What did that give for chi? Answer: 24.3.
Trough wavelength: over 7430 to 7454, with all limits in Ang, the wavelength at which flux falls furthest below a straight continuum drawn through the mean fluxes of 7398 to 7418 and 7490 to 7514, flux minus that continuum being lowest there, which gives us 7444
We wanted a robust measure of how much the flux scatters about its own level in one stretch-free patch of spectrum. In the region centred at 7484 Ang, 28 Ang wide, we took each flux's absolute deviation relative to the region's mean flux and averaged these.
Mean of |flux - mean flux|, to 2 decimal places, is 0.40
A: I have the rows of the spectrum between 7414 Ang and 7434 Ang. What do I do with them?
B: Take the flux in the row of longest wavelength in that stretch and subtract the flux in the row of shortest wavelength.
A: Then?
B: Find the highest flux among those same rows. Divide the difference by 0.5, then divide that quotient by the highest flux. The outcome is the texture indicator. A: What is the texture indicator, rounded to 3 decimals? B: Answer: -0.019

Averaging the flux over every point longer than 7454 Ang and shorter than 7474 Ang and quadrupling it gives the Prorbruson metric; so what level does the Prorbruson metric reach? 49.3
